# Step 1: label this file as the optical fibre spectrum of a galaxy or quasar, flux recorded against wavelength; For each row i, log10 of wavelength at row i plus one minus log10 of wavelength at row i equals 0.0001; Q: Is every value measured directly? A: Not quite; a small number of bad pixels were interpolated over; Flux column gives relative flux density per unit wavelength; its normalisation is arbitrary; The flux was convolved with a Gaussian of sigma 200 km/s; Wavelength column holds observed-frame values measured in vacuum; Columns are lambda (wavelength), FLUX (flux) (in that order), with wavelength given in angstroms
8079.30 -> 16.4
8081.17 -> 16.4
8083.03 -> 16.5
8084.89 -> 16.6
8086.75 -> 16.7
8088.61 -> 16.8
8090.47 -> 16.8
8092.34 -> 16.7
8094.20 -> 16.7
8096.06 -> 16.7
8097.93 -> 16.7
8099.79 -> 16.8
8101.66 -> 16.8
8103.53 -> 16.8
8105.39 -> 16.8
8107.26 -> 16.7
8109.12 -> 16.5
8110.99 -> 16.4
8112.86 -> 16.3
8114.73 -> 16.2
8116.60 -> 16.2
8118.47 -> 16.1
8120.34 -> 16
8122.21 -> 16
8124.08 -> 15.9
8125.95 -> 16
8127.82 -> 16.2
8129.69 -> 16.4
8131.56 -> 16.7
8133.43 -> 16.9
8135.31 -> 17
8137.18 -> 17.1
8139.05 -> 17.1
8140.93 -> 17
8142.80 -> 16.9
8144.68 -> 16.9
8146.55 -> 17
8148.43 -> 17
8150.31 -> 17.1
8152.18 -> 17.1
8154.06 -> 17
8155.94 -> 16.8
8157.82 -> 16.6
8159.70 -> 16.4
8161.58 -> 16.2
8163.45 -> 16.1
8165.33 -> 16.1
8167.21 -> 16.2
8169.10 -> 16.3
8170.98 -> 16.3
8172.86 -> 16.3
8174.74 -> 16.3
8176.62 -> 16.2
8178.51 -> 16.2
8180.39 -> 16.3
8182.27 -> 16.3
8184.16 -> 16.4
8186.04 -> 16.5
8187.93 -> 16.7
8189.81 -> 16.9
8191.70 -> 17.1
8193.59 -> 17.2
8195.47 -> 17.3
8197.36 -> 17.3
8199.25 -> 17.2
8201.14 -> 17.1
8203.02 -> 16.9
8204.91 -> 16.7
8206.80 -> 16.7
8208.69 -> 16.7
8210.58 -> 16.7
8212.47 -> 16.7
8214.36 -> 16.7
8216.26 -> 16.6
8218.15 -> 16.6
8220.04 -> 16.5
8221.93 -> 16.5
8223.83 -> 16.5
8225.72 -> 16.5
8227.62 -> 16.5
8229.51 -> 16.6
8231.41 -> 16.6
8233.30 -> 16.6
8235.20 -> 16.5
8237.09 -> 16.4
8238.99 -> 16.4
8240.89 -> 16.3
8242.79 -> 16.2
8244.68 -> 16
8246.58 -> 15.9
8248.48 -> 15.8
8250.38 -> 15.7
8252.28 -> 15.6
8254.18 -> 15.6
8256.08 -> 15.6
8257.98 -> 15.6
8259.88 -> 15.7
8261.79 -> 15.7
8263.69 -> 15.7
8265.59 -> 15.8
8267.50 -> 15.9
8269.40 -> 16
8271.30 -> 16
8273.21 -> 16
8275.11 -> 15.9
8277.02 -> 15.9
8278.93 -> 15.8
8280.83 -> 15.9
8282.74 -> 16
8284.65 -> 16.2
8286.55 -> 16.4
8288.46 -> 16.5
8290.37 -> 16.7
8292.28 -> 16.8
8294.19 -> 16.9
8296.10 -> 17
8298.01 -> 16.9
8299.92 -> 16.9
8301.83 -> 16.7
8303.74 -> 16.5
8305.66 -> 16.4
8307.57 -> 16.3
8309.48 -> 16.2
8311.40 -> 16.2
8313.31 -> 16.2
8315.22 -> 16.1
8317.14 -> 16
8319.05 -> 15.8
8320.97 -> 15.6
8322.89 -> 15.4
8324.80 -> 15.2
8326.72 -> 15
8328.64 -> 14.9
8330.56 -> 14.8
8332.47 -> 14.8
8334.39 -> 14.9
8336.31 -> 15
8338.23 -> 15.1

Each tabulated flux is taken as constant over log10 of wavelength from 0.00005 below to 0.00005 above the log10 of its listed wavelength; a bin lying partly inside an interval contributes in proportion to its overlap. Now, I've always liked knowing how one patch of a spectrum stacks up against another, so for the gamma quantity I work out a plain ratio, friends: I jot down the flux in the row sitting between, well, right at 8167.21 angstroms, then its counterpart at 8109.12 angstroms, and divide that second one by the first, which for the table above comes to 1.02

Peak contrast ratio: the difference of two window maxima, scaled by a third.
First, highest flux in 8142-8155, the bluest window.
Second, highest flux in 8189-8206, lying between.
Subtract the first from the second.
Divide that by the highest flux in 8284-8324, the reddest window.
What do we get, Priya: 0.01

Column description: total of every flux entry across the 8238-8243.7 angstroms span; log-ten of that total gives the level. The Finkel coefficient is 1.69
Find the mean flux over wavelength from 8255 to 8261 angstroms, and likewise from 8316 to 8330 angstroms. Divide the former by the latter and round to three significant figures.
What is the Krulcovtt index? 1.01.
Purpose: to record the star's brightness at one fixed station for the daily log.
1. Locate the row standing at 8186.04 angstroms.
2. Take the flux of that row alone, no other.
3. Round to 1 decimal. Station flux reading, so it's 16.5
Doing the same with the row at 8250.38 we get 15.7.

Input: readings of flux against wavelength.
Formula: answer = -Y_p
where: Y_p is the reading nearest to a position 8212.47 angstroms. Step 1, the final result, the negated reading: -16.7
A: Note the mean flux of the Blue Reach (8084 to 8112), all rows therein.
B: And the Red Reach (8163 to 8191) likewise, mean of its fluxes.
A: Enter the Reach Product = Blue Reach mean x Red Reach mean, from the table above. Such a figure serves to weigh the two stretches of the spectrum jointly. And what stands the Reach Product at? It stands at 273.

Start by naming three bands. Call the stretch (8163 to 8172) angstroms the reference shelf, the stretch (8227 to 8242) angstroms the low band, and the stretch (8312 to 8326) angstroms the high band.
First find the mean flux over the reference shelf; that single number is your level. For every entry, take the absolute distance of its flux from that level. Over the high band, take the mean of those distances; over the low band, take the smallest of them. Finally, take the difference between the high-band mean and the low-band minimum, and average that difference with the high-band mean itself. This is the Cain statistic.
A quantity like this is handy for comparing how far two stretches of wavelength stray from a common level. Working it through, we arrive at 0.39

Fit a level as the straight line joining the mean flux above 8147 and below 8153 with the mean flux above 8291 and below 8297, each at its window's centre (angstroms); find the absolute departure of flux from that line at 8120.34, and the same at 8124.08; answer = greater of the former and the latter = 1.2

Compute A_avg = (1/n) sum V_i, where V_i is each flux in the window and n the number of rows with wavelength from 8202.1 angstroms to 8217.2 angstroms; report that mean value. 16.7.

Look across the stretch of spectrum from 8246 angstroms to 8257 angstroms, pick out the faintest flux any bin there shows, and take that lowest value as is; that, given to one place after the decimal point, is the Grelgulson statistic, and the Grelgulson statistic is 15.6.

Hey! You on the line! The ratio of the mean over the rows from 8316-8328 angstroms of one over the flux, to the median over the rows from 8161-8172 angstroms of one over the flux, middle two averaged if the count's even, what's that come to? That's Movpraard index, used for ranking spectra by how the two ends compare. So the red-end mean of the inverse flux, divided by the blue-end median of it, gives 1.046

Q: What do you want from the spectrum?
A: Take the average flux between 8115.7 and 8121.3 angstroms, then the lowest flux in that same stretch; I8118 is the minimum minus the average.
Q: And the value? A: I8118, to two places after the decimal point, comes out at -0.10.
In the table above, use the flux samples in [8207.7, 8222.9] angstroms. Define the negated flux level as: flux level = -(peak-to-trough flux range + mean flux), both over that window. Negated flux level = -16.8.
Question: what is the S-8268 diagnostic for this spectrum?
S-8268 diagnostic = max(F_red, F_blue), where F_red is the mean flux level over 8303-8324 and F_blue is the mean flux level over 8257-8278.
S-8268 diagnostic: 16.1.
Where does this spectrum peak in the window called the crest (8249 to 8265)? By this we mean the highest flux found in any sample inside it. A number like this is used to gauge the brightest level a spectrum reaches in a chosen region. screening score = 15.7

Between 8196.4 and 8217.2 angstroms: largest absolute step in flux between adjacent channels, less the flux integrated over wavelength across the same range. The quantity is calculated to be -350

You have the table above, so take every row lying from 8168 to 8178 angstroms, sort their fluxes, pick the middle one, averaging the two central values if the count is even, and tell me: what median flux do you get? 16.30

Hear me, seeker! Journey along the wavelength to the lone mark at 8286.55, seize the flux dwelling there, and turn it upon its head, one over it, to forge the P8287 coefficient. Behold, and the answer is 0.0610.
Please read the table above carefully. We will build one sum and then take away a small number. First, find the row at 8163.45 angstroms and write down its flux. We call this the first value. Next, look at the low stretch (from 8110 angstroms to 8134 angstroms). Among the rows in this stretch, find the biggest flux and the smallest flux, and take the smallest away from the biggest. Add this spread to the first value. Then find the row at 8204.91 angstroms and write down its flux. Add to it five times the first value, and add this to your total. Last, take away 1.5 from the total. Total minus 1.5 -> 113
